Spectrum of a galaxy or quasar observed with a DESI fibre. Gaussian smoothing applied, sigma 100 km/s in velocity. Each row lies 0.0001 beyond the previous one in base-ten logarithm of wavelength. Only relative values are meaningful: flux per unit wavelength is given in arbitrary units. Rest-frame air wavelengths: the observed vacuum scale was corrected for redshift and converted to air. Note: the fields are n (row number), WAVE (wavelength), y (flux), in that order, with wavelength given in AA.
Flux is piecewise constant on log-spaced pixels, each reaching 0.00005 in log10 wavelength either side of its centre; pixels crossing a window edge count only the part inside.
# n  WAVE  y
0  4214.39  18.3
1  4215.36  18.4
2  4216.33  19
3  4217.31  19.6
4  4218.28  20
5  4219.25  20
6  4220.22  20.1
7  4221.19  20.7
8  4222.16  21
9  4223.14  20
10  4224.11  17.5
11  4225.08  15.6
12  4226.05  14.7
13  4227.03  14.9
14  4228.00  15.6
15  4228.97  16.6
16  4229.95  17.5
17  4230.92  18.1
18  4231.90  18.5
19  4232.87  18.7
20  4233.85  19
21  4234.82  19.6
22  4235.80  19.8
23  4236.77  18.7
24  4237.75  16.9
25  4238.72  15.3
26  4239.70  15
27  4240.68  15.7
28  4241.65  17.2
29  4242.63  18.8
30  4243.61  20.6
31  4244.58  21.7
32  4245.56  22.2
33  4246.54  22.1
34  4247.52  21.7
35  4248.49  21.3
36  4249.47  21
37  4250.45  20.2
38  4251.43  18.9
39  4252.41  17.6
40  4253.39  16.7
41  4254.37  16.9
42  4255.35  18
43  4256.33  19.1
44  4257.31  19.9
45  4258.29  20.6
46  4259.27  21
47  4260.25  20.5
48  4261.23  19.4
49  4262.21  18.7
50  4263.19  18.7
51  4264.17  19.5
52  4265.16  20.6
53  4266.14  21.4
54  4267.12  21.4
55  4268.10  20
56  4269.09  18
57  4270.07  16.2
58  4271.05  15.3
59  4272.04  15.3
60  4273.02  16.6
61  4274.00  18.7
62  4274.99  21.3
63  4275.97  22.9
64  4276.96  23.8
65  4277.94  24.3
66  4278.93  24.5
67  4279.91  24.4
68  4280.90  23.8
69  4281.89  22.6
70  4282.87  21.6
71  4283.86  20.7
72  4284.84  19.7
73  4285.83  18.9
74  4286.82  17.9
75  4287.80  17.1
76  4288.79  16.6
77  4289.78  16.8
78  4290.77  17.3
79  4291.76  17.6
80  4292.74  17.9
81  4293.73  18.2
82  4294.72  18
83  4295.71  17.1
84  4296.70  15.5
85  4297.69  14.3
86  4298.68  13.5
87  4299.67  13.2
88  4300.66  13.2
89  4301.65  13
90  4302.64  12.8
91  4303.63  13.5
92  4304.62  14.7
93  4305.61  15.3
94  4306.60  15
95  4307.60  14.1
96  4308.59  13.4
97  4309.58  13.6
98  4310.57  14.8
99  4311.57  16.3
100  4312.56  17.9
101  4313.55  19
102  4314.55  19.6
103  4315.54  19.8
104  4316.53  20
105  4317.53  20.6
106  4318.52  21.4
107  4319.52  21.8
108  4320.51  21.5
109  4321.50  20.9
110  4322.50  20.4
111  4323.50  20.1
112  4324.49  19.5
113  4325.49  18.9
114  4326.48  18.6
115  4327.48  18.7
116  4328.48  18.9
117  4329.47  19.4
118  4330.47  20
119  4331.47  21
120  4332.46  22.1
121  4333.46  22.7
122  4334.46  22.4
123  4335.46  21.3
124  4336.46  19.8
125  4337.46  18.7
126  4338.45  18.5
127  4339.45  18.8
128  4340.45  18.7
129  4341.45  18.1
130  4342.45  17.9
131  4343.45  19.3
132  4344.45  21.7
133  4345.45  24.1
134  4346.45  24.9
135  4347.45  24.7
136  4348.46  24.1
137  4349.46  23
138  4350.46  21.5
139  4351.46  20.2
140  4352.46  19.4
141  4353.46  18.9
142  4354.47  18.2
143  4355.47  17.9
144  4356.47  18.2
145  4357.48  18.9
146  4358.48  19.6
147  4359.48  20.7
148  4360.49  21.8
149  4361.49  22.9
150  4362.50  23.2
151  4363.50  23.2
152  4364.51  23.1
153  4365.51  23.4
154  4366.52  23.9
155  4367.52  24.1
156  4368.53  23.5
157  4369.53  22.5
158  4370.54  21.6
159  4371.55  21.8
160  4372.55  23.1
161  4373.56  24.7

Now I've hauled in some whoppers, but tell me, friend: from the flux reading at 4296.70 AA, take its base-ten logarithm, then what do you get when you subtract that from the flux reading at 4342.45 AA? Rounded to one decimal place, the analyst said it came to 16.7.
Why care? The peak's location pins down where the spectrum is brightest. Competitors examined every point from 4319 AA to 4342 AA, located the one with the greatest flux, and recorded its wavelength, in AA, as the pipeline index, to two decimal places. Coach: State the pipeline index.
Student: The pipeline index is 4333.46 AA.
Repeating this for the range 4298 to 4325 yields 4319.52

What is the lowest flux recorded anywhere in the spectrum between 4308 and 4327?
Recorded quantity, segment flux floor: 13.4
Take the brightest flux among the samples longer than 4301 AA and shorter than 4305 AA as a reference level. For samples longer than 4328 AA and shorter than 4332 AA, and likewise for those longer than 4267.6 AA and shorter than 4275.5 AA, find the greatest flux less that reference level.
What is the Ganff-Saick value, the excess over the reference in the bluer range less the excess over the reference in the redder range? 0.3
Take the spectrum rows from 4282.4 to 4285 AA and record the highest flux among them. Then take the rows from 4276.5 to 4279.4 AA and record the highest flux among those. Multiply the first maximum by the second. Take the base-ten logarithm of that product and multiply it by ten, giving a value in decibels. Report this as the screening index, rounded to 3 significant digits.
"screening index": 27.2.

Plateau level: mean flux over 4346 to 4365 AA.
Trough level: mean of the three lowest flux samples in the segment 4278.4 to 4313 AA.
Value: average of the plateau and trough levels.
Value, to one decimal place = 17.1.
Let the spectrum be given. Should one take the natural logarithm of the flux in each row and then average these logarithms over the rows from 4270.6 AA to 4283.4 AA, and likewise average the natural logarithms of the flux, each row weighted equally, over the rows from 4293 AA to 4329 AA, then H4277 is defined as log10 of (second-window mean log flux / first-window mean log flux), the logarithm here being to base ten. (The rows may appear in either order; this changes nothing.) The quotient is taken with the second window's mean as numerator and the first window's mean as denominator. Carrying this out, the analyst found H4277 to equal -0.031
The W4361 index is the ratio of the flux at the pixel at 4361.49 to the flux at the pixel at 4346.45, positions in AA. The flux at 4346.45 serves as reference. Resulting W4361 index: 0.92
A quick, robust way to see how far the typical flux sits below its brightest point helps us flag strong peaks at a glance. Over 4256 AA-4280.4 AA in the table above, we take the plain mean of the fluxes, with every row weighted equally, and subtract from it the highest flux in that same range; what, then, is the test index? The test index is -4.4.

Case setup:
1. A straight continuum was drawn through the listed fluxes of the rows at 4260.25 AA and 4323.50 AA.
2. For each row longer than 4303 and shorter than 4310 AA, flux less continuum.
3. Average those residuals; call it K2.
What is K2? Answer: -6.0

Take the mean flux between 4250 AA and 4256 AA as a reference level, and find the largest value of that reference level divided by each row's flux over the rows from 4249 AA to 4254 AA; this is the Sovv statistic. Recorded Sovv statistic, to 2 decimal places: 1.08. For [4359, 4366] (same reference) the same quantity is 0.87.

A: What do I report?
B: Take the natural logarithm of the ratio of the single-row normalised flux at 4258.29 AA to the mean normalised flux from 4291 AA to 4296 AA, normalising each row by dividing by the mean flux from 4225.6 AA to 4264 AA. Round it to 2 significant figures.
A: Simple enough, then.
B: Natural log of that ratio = 0.15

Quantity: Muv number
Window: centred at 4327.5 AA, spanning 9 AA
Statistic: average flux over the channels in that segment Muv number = 19.5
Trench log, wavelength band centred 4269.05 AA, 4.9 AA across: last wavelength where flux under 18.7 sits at 4271.05 AA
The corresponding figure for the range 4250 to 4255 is 4254.37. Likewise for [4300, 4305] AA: 4304.62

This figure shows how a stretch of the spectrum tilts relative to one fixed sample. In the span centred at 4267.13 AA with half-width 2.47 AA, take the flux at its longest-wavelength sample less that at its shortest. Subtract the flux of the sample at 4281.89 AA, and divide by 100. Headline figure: -0.252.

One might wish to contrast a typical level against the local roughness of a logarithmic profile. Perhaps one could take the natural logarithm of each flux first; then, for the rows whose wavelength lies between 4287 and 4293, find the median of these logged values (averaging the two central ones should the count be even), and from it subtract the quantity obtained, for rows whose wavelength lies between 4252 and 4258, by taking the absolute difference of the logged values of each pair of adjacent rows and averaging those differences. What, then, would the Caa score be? 2.8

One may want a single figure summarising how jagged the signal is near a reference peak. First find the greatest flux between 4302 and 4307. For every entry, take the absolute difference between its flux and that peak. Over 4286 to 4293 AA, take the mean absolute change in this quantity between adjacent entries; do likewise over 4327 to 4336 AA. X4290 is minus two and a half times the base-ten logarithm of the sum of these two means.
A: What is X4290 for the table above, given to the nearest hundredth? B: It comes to -0.11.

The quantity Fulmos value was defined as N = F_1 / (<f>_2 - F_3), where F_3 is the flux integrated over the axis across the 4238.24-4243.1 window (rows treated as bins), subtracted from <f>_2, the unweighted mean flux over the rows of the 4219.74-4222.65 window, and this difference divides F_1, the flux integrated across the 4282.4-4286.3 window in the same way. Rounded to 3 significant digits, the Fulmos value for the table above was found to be -1.34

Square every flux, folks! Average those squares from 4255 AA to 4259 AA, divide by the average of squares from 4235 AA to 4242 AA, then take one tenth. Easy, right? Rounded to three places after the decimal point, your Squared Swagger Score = 0.130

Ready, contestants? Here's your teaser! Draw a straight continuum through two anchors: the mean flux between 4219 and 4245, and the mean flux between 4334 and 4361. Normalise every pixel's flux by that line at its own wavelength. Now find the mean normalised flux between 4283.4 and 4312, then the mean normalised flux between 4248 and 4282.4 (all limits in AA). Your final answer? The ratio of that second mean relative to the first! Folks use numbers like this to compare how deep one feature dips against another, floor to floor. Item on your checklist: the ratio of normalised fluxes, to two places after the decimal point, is 1.30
